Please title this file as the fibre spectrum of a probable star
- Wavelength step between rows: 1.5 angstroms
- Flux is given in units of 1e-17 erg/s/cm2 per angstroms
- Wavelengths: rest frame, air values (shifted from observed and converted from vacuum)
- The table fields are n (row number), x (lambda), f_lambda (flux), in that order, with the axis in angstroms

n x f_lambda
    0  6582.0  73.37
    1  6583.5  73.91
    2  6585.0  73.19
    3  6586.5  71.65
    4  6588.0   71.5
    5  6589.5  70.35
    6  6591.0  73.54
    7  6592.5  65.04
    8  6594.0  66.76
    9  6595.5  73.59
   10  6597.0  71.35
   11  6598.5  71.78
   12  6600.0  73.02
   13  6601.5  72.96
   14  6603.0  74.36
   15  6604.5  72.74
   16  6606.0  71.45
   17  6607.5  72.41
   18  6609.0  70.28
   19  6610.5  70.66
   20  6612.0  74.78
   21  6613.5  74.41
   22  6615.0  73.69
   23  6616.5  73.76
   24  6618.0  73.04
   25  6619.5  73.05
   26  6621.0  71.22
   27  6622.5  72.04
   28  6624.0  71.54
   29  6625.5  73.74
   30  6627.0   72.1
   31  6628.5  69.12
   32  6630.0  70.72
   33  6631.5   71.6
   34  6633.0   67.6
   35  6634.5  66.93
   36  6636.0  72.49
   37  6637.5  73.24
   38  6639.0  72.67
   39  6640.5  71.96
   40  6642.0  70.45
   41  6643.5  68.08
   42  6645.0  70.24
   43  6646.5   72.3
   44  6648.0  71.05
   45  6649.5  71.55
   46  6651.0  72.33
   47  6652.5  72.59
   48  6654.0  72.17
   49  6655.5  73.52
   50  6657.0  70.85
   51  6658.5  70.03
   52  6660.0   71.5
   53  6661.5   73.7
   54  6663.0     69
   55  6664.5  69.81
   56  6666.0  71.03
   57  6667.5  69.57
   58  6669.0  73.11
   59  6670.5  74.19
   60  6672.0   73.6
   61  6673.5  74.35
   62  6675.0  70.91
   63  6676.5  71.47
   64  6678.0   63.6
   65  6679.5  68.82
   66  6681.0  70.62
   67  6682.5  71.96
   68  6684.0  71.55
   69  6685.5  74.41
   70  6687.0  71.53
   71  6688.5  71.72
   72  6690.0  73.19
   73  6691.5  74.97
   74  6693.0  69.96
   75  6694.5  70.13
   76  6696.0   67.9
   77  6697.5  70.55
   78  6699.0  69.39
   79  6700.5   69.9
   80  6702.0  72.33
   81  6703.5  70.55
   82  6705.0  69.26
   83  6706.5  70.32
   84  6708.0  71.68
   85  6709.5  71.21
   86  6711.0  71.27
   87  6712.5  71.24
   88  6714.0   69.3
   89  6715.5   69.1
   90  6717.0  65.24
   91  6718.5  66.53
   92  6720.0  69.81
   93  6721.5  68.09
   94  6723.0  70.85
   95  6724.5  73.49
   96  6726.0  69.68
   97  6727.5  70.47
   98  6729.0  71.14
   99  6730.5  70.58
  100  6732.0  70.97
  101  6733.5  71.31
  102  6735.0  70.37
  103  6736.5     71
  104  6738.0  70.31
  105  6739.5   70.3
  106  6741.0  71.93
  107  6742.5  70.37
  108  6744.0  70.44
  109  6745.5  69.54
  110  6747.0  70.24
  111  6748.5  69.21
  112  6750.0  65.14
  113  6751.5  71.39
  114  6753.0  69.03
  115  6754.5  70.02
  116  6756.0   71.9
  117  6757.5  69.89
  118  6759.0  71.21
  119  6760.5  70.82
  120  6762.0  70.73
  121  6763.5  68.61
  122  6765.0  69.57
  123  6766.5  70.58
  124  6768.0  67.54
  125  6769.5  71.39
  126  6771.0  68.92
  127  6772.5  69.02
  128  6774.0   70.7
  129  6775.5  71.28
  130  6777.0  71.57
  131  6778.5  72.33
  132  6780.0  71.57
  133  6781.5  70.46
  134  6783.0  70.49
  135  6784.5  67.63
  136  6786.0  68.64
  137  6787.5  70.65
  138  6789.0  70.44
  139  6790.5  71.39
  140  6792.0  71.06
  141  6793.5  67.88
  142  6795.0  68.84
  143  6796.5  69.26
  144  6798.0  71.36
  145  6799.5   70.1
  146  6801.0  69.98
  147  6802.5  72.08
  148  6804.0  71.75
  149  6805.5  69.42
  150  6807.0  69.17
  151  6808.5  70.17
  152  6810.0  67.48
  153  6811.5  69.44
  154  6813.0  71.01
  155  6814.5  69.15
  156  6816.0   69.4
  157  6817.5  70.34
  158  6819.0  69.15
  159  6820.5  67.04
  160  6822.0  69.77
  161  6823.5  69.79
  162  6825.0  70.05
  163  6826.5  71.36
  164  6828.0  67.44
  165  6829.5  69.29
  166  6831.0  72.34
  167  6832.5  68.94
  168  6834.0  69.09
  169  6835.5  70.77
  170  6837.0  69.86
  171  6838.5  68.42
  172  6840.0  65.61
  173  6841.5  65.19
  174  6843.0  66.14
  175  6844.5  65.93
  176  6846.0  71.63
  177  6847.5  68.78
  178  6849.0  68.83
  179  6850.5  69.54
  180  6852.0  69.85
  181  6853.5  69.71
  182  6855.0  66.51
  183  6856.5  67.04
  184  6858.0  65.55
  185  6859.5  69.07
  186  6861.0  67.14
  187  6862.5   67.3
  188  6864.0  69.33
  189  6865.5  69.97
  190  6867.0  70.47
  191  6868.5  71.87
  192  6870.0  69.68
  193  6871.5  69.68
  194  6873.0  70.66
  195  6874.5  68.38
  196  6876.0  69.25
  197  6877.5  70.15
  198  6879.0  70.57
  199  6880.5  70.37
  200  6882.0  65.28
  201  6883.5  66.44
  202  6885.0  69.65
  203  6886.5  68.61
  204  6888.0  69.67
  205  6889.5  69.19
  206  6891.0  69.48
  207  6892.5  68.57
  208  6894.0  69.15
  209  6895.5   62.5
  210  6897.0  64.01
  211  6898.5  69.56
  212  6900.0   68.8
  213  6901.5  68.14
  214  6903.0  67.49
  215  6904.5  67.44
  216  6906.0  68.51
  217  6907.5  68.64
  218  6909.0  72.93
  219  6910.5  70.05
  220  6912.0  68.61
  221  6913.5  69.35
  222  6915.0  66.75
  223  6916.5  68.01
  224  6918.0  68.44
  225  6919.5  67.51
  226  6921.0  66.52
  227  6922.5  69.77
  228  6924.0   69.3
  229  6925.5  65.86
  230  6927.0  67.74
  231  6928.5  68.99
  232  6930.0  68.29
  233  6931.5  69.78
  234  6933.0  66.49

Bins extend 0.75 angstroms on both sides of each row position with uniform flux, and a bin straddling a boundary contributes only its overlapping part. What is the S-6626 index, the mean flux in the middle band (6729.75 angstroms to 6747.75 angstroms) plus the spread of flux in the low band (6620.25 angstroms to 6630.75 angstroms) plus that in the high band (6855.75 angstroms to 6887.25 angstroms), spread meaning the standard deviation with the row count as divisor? 73.7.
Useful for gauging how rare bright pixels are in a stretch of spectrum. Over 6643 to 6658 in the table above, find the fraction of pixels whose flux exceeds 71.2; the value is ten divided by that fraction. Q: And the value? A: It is 17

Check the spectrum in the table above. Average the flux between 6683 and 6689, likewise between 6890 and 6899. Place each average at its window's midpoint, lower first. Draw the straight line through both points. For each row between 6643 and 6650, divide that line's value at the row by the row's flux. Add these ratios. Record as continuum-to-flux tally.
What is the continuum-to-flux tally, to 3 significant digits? 5.19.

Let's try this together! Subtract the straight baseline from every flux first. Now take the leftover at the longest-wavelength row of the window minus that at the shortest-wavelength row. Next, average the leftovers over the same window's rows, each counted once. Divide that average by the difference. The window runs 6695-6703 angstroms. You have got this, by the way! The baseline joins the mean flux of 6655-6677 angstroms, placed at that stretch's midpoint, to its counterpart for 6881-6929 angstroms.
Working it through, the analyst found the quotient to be -0.3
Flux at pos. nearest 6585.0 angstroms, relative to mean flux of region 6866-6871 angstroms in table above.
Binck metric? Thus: 1.04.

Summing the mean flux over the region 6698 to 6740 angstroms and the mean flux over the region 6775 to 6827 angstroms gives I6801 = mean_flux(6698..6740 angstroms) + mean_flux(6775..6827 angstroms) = 140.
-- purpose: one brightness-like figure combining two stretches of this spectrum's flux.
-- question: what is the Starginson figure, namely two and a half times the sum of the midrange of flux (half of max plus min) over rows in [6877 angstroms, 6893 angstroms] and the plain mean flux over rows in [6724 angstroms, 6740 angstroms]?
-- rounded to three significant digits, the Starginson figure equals 347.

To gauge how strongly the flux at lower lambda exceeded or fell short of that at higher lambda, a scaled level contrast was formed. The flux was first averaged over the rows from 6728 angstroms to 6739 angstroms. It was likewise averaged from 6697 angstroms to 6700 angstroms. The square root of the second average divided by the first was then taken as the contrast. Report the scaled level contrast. 0.994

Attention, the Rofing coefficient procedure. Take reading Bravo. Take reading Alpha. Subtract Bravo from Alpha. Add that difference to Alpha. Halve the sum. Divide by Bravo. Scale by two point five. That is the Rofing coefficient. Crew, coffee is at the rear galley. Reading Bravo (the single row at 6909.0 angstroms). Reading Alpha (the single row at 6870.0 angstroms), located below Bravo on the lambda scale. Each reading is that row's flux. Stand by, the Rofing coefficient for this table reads 1.14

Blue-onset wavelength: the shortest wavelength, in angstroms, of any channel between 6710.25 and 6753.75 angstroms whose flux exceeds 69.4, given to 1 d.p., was 6711.0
